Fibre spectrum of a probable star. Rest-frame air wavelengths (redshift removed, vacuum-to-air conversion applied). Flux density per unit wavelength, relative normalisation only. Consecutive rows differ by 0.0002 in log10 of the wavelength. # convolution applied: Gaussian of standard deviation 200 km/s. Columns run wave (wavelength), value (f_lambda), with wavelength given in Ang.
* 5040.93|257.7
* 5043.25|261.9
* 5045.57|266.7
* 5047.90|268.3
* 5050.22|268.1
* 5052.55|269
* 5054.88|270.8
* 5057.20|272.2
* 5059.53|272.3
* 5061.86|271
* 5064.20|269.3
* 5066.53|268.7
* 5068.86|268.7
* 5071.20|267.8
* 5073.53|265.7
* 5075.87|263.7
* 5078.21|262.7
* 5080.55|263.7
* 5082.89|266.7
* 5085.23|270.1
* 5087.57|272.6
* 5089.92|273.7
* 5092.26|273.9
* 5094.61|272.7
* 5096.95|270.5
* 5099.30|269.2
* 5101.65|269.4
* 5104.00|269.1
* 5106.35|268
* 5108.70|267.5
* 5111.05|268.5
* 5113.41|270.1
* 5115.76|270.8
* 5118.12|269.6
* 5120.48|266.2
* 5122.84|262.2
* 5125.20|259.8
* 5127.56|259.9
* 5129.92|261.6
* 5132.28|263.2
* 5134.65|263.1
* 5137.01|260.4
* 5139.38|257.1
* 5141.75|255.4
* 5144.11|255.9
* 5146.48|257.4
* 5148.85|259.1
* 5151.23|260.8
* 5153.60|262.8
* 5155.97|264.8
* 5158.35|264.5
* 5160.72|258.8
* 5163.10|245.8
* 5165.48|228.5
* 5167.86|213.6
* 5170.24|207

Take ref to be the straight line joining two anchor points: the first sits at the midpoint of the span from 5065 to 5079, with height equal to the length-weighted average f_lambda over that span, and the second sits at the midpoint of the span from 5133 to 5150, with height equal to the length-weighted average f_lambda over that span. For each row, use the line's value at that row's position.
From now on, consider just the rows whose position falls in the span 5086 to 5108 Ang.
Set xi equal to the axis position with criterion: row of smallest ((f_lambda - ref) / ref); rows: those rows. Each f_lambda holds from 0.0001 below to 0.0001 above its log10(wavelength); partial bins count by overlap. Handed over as 5106.35 Ang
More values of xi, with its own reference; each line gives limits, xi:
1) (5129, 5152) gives 5141.75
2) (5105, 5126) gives 5125.20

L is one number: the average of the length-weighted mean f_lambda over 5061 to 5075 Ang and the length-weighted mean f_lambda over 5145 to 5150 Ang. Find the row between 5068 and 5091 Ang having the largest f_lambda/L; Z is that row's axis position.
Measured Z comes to 5089.92 Ang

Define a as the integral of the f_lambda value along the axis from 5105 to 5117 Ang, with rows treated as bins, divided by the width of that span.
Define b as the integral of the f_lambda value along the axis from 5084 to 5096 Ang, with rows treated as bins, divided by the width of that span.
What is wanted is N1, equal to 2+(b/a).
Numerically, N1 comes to 3.01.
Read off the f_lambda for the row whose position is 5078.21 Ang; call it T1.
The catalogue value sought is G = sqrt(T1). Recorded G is 16.2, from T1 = 262.7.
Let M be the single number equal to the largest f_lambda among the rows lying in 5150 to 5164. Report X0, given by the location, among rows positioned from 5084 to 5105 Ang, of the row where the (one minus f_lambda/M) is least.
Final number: 5092.26 Ang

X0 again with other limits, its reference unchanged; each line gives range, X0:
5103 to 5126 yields 5115.76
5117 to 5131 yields 5118.12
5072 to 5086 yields 5085.23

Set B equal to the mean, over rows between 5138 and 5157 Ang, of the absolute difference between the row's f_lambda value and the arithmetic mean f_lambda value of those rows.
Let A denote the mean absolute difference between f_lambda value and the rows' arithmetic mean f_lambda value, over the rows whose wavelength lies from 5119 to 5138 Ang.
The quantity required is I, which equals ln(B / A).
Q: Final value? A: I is 0.5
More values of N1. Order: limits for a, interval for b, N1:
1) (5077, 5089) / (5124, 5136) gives 2.98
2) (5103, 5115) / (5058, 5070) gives 3.00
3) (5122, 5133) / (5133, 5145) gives 2.99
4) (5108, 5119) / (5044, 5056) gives 3.00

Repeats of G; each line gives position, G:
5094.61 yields 16.5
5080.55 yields 16.2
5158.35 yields 16.3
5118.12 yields 16.4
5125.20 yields 16.1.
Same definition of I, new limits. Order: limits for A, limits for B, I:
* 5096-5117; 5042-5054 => 0.8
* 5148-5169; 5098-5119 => -2.9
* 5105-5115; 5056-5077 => 1.0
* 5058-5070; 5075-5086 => 0.6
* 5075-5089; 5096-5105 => -1.9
